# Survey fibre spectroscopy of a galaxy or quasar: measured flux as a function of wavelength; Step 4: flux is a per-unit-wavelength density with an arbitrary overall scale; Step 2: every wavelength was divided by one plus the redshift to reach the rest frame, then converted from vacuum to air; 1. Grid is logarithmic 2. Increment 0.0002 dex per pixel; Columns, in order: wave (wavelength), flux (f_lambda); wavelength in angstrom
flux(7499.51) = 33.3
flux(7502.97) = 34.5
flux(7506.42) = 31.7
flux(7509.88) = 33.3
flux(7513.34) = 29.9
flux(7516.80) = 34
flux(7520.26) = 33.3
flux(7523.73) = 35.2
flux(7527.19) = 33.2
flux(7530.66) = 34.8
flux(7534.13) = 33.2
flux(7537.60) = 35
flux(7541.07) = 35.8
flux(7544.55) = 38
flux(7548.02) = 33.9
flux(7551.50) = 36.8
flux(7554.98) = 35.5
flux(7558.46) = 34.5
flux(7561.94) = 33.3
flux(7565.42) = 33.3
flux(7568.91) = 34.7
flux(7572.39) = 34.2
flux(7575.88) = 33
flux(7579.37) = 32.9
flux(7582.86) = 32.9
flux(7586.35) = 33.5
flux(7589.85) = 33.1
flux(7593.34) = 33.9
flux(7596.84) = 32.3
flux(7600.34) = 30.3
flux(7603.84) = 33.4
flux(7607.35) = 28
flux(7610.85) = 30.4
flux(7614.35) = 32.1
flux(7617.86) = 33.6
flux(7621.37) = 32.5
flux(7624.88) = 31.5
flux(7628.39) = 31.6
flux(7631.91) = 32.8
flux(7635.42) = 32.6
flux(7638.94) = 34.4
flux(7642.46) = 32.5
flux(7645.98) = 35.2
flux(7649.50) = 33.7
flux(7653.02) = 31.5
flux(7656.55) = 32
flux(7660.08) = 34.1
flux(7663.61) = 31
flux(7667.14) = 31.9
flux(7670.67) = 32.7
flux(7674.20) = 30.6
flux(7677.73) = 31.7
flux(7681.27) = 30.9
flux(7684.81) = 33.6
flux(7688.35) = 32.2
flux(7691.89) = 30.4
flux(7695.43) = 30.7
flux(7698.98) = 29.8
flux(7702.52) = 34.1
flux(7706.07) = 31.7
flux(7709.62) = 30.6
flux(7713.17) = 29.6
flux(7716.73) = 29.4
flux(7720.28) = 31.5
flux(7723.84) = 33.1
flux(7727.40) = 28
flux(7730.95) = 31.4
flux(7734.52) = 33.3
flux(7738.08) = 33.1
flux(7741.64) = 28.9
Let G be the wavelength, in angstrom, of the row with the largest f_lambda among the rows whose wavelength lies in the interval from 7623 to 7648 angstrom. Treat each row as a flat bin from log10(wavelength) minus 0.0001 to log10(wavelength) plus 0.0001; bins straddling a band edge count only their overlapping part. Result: 7645.98 angstrom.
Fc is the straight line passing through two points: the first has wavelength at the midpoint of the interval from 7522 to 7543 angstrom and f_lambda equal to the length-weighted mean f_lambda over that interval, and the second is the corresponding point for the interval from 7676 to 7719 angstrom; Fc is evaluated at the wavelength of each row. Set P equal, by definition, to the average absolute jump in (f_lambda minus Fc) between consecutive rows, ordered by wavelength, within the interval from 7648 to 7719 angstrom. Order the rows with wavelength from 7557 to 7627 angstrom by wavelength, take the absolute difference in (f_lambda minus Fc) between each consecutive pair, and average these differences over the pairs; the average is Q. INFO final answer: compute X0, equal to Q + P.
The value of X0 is 2.92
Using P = 1.55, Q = 1.4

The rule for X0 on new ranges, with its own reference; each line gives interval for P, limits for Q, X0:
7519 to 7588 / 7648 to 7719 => 2.93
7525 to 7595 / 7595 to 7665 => 3.11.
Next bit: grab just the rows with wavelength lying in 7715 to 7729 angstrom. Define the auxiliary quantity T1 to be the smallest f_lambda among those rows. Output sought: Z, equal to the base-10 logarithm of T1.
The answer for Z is 1.45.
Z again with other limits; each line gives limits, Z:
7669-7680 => 1.49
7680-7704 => 1.47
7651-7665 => 1.49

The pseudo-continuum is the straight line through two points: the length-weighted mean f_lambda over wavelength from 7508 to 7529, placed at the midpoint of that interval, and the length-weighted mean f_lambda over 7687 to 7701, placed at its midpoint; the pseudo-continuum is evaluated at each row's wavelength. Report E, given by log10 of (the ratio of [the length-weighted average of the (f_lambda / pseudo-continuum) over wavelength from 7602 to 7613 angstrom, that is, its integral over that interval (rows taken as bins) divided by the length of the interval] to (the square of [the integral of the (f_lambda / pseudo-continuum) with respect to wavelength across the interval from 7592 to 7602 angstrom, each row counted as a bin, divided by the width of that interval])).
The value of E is -0.018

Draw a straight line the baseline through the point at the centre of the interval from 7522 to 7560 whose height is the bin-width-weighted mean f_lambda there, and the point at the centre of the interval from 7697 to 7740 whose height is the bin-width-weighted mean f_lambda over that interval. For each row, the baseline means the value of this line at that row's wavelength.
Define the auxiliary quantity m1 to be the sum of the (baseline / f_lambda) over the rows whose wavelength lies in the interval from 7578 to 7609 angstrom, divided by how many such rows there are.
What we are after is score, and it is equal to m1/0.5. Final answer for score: 2.11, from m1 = 1.06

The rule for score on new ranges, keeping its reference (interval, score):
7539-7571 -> 1.99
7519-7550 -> 2.03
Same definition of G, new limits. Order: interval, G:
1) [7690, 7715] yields 7702.52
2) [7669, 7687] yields 7684.81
